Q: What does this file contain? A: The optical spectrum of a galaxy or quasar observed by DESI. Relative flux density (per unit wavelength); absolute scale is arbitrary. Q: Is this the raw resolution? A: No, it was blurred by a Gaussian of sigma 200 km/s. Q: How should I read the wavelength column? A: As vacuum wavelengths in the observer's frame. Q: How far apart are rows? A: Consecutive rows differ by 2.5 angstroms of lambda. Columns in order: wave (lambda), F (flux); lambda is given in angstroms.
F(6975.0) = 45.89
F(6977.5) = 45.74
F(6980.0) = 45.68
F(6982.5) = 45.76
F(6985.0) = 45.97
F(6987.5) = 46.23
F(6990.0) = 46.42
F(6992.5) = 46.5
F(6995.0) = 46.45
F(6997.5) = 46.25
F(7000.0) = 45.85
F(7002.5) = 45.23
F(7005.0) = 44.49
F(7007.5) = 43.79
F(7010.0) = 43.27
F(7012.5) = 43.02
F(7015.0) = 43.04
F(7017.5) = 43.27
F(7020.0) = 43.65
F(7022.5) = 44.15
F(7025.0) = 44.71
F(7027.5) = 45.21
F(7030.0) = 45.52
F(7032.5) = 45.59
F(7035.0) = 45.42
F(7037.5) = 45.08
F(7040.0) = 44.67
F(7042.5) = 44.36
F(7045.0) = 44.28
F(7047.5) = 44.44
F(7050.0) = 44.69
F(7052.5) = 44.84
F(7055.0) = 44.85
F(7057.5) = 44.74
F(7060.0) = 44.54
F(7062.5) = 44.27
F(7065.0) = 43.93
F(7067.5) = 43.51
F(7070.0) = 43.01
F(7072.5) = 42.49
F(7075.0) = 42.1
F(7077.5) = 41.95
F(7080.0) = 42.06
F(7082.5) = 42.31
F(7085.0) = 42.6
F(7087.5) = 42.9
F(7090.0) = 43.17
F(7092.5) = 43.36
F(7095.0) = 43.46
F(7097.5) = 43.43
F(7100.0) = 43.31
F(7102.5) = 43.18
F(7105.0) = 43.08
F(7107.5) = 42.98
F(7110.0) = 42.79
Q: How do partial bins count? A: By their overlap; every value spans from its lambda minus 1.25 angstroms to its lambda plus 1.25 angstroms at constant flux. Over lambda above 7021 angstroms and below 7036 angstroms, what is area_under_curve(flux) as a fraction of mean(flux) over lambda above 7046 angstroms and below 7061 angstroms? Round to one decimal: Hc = 15.1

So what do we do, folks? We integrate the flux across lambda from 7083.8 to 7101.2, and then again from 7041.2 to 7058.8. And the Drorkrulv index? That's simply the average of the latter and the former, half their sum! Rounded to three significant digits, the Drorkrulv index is 768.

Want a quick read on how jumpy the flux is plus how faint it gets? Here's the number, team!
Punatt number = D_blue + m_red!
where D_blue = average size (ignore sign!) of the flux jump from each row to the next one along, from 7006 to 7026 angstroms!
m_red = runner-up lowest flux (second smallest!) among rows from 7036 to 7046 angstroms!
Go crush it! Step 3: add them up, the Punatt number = 44.71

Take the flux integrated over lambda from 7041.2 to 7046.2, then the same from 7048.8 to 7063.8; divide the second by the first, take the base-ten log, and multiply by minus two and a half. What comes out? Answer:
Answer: -1.2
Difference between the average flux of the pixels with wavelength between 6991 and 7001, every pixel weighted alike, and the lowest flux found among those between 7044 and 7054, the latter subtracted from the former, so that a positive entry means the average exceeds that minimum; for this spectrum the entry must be 2.0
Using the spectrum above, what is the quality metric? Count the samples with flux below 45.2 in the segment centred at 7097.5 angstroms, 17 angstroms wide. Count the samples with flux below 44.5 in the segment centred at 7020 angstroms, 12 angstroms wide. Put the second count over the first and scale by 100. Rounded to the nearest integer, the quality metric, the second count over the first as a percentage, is 57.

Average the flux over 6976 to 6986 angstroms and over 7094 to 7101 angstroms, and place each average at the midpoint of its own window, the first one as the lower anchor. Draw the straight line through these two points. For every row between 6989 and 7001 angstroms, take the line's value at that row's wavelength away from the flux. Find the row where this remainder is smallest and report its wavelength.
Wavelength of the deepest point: 7000.0 angstroms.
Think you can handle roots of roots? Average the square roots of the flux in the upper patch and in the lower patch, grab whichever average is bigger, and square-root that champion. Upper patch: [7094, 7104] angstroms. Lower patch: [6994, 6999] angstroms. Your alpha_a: 2.61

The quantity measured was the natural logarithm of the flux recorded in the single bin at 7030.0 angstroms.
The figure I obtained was 3.82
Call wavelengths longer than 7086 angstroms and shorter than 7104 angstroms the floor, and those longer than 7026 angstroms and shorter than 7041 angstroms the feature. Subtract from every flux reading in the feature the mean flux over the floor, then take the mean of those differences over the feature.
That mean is 2.0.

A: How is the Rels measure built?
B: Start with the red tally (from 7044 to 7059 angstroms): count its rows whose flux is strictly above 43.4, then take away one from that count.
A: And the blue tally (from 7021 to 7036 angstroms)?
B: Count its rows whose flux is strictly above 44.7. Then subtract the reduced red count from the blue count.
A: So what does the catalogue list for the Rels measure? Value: 0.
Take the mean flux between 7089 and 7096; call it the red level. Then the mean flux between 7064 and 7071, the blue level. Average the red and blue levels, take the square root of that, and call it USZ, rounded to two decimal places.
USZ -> 6.59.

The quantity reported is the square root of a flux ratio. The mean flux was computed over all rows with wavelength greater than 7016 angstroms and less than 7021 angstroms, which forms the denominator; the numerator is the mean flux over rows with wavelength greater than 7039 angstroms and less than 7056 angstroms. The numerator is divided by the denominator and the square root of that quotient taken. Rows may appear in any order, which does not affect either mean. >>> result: 1.01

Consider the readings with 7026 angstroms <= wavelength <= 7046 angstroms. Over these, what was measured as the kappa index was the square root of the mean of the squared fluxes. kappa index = 45.0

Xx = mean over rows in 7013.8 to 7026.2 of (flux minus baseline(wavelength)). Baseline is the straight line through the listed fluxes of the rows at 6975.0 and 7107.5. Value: -1.1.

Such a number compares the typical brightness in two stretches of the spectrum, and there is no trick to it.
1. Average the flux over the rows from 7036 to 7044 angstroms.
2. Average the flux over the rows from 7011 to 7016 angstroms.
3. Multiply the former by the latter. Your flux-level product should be 1924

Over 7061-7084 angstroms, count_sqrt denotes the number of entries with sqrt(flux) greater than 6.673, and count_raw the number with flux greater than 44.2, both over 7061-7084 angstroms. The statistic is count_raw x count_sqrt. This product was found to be 0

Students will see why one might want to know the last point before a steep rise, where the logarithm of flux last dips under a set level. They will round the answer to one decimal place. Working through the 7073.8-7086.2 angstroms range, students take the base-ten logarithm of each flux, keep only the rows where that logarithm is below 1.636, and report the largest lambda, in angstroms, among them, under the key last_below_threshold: 7085.0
